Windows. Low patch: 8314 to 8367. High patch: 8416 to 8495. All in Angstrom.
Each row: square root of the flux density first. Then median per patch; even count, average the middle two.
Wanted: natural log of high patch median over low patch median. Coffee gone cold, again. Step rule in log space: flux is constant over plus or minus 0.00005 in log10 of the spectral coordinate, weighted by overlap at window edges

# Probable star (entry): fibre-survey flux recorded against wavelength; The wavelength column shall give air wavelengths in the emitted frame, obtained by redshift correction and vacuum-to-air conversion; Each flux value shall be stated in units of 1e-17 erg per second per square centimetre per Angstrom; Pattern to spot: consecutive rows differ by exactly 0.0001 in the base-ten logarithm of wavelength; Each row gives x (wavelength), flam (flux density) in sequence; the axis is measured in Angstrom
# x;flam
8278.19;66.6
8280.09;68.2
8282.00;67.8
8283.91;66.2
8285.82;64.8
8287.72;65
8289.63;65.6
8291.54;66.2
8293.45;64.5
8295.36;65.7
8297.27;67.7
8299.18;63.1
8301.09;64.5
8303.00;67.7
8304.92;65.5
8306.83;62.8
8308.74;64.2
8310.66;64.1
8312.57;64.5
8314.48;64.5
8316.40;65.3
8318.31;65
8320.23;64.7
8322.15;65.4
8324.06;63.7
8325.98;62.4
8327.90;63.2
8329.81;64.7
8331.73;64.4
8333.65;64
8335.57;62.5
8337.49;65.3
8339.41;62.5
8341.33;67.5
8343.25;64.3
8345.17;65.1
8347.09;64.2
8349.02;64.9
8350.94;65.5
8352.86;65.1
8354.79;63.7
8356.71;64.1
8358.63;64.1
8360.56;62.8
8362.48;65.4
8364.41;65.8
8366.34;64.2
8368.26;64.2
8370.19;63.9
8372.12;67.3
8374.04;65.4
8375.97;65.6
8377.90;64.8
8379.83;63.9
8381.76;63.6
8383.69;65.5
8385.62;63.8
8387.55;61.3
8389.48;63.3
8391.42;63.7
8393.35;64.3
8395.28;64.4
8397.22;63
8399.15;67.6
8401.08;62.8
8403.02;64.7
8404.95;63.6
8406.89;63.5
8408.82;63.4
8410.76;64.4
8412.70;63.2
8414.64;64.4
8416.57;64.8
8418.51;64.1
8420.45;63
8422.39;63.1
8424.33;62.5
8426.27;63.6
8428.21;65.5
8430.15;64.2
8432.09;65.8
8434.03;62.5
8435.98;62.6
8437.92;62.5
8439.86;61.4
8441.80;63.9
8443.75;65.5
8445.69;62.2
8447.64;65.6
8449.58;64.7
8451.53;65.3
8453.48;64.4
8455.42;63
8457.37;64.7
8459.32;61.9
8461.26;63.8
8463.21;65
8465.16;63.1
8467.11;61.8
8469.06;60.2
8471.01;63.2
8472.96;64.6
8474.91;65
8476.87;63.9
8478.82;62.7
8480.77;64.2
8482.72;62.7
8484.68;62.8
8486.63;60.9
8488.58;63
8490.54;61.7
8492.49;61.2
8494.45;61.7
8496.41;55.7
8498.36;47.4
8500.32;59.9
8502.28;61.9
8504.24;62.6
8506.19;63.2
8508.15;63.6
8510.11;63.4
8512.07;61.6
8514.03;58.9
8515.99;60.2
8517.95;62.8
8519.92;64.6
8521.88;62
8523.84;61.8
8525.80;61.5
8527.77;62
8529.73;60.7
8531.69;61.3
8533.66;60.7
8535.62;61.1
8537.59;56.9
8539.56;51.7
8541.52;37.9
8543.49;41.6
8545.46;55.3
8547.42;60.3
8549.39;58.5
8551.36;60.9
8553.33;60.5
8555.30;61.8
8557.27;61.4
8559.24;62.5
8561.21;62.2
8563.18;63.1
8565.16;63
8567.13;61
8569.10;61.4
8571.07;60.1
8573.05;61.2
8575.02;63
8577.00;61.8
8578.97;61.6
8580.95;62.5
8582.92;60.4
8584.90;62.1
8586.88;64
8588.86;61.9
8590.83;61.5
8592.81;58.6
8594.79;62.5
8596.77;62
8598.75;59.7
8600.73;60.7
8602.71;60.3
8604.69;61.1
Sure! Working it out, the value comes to -0.011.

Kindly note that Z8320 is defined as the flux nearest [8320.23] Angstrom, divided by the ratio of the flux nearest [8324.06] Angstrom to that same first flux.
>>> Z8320 65.7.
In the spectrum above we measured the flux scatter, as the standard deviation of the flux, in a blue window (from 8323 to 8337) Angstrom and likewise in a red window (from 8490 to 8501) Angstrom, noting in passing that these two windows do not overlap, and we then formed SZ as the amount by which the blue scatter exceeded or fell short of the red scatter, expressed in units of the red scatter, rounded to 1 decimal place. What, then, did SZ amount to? -0.8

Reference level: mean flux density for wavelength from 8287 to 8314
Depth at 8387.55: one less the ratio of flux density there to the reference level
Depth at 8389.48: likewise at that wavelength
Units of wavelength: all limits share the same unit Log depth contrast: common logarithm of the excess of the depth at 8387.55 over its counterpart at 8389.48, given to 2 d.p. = -1.51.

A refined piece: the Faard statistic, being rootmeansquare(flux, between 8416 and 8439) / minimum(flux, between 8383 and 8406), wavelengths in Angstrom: 1.04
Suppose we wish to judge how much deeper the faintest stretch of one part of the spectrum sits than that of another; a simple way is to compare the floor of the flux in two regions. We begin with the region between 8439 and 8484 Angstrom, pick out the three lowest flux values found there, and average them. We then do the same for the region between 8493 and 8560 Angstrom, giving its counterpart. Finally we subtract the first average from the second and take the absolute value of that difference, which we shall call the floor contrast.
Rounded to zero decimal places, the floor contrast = 19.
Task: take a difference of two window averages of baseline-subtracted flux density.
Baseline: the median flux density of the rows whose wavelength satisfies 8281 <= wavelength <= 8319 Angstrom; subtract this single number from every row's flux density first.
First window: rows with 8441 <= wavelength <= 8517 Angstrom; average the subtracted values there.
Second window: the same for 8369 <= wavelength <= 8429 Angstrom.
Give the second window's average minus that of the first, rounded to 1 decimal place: 1.8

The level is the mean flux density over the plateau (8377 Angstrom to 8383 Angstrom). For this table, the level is 64.1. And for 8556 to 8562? 62.0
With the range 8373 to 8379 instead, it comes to 65.3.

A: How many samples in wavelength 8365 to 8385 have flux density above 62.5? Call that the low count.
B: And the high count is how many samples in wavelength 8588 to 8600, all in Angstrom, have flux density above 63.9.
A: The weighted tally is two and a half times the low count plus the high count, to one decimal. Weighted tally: 25.0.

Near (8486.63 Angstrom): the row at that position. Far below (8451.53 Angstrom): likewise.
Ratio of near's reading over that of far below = 0.93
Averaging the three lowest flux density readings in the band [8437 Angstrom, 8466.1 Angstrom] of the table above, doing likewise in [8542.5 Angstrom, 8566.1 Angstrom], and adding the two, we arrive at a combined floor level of 114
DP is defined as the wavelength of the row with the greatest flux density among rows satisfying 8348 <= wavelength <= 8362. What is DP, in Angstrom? 8350.94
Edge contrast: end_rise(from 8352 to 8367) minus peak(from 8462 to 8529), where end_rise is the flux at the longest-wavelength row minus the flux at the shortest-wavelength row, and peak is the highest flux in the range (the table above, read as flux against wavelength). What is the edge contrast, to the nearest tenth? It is -65.9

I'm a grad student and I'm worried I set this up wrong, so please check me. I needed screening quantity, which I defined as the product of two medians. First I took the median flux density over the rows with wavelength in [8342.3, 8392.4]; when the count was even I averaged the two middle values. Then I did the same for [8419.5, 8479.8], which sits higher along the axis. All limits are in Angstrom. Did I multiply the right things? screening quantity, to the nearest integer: 4083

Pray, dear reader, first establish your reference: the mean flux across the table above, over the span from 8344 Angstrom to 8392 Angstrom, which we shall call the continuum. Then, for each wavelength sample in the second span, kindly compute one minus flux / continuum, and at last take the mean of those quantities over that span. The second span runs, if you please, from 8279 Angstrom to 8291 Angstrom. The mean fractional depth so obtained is -0.028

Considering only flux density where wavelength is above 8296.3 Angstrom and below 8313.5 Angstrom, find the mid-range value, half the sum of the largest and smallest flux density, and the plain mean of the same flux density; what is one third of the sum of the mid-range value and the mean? 43.4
